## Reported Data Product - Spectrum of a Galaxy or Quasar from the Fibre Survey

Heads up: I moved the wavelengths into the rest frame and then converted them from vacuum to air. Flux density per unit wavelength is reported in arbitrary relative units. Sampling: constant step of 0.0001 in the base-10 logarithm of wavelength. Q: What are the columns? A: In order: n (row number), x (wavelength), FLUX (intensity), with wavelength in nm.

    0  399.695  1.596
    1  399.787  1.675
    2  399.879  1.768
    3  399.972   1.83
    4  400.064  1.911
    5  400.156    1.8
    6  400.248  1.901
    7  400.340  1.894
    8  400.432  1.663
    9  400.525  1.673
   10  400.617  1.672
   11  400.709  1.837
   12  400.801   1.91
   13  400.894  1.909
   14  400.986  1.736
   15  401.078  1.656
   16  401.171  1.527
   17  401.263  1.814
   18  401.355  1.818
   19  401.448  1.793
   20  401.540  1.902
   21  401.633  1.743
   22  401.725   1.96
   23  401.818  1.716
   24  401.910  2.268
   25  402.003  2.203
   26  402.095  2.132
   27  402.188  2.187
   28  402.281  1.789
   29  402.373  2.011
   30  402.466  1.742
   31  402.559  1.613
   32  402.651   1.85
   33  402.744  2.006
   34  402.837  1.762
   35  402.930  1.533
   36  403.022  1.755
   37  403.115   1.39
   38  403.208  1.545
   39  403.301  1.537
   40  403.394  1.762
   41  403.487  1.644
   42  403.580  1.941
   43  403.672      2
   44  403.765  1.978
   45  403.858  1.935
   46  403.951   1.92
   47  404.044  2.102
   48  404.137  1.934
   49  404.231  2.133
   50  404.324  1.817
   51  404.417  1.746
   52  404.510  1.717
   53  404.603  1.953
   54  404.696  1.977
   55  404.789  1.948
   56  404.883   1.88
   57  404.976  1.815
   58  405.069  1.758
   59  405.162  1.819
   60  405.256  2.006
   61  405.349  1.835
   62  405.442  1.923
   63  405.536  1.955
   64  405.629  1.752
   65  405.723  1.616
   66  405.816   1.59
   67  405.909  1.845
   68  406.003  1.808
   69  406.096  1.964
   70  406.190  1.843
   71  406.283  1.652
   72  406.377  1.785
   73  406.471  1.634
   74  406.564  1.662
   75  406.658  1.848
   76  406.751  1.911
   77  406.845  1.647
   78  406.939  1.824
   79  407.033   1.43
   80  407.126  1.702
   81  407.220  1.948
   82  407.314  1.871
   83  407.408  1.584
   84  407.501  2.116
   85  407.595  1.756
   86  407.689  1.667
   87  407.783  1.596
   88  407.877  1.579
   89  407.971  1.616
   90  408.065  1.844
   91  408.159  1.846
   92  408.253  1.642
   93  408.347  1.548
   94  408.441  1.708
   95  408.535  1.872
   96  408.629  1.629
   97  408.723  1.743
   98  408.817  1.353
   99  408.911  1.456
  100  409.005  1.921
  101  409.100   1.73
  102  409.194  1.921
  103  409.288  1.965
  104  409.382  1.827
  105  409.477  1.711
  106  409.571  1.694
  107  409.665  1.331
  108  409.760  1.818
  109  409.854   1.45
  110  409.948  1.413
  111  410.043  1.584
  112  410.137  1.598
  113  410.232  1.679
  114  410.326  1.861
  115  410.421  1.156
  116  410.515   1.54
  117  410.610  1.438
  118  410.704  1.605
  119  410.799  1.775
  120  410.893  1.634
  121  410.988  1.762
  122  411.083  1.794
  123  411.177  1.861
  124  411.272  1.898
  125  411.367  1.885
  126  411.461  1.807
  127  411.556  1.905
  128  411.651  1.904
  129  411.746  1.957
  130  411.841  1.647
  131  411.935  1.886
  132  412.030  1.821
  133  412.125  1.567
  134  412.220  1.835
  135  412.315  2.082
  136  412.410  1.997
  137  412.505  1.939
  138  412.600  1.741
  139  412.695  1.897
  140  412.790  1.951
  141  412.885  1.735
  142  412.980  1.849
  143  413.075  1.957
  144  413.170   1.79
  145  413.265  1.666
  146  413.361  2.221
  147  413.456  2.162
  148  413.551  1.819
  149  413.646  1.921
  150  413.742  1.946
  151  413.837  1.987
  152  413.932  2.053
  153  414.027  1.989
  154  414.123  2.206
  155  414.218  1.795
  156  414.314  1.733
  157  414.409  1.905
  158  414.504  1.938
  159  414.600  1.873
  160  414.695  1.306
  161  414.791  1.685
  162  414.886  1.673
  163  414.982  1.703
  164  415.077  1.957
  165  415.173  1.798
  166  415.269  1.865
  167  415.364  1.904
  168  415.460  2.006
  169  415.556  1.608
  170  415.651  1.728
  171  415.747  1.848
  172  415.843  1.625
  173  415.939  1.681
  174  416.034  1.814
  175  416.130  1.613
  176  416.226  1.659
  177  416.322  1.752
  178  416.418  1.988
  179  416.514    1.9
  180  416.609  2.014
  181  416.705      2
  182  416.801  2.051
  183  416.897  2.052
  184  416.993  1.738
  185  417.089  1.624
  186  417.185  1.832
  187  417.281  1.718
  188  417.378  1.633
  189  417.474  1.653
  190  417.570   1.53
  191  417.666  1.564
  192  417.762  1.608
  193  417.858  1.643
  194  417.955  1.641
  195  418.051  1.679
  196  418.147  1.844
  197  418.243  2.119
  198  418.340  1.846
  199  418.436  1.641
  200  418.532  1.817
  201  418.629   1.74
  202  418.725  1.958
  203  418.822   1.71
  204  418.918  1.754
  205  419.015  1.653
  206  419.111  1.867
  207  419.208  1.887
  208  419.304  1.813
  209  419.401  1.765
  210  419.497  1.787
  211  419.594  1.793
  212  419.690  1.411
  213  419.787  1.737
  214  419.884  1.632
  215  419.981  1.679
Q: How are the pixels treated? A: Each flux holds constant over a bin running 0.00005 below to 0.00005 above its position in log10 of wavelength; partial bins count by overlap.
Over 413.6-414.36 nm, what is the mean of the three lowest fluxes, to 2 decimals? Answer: 1.82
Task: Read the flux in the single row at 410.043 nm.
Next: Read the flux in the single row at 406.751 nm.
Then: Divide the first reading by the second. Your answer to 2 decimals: 0.83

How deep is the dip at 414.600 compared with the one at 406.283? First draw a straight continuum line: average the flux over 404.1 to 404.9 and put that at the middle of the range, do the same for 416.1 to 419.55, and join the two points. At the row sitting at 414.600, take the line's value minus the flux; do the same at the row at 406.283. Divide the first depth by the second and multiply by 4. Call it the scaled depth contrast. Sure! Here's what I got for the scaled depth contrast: -1.1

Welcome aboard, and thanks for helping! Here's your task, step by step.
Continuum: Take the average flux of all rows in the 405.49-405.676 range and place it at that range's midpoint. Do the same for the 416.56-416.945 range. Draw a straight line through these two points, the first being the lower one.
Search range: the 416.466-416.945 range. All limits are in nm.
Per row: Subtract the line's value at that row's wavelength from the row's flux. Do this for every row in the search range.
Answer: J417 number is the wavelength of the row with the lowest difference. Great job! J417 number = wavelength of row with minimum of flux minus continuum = 416.514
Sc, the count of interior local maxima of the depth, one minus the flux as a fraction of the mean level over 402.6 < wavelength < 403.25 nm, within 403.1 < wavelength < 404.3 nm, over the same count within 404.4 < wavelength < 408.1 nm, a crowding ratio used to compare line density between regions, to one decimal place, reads 0.4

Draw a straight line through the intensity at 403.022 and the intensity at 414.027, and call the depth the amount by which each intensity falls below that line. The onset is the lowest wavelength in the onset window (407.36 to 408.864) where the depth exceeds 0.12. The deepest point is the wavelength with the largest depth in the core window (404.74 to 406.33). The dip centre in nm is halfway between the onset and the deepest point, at 406.61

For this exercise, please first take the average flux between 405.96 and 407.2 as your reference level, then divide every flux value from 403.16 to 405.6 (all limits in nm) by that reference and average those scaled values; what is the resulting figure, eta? 1.07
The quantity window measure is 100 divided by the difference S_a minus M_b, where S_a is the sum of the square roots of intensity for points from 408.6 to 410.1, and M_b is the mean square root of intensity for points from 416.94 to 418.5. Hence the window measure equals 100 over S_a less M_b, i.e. 5.19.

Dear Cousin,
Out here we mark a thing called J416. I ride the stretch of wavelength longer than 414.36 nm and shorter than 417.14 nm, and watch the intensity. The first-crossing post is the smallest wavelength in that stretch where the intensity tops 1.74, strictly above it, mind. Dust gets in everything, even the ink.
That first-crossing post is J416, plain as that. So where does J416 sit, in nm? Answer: 414.409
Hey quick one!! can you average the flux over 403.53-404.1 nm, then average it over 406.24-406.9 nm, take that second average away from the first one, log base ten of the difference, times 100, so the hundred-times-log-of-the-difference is -61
